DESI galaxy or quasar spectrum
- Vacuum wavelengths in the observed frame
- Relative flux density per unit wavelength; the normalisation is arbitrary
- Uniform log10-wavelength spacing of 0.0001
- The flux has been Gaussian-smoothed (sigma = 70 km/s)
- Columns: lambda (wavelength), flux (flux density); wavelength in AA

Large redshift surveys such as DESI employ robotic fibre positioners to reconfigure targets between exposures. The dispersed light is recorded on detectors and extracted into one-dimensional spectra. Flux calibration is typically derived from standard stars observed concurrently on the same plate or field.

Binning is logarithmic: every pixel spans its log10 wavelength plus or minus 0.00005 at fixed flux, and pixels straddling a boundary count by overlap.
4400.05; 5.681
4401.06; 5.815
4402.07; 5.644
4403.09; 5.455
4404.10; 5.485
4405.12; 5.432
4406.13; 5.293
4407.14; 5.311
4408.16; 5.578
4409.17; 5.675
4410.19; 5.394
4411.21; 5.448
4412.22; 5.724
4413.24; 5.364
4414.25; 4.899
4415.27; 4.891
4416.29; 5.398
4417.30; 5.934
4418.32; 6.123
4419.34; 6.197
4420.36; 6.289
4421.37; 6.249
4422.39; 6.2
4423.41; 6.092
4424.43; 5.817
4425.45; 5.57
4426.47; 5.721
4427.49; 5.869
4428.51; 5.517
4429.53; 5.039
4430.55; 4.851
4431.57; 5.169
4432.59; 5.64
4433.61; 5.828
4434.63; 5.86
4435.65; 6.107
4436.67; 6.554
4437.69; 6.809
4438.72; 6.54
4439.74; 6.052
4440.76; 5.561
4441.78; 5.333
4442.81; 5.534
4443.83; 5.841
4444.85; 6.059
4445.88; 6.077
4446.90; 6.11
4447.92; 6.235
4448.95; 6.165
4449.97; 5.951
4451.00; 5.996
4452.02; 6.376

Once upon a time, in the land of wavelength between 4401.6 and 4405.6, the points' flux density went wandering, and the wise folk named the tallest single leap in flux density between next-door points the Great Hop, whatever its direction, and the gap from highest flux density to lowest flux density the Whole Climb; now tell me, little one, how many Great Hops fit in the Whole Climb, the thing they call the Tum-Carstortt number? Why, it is 1.1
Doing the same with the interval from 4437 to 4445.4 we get 3.0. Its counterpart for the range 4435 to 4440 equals 1.6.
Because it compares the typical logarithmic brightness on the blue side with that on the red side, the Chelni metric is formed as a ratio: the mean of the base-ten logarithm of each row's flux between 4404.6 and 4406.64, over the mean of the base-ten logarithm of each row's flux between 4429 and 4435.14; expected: 1.00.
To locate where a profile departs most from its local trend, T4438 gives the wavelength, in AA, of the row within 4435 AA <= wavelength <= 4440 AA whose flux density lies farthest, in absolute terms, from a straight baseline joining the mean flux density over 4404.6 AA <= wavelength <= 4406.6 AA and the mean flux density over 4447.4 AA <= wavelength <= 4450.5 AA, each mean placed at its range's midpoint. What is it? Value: 4437.69 AA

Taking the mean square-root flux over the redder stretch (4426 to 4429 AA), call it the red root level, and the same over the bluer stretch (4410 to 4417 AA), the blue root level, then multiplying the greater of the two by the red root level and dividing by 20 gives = 0.285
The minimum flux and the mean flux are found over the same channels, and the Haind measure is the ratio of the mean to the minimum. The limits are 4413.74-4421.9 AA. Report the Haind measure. 1.18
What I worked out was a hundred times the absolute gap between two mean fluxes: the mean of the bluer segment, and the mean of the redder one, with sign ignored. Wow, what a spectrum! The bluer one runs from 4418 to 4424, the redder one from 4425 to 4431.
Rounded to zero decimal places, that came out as 76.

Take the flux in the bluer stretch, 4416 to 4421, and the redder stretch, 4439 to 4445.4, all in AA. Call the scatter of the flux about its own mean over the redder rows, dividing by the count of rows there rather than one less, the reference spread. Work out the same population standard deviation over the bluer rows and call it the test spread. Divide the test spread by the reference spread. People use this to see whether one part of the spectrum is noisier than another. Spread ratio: 1.2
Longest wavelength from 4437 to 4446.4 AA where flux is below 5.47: 4441.78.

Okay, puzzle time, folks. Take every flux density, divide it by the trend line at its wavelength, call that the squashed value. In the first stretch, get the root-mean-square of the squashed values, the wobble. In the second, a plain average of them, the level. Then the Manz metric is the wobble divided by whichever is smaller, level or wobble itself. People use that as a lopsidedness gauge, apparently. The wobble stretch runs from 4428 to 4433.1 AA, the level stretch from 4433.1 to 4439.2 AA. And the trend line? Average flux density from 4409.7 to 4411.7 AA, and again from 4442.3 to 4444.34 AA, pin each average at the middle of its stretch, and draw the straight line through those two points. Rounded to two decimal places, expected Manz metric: 1.00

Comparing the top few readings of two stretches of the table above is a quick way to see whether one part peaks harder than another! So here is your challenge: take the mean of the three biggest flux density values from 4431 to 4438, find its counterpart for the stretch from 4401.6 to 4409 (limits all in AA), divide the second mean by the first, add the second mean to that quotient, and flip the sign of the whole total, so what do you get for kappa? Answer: -6.43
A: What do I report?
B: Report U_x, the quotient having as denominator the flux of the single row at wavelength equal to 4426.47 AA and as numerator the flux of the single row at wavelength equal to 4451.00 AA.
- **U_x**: 1.05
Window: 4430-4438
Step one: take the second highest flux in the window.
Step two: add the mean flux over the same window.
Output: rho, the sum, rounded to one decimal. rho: 12.4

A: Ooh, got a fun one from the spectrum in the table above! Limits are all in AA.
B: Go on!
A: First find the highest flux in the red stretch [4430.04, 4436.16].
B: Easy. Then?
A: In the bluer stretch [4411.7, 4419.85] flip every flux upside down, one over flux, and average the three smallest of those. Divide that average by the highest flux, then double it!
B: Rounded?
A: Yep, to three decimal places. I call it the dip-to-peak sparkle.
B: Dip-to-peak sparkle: 0.054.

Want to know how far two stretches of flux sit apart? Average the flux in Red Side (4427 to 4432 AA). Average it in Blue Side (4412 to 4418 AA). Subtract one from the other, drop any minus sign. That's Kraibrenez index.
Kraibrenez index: 0.1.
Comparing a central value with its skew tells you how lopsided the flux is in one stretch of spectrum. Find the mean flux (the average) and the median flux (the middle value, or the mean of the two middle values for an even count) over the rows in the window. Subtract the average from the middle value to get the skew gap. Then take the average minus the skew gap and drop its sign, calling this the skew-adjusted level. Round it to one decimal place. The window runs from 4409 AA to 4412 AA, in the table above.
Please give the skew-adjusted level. 5.6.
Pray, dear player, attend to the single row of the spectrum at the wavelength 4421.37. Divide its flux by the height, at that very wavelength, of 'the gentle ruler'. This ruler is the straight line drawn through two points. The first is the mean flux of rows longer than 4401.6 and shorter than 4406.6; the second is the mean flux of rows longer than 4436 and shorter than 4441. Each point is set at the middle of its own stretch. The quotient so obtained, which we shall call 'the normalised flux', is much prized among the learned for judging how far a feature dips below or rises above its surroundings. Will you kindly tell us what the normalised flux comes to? 1.06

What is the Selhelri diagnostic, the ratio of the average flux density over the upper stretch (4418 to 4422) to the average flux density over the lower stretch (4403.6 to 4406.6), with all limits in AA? 1.15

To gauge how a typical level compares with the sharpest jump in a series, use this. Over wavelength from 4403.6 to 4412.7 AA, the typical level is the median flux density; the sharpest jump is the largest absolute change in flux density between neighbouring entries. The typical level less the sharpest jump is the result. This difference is 5.17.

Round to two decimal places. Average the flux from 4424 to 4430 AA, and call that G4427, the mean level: 5.59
